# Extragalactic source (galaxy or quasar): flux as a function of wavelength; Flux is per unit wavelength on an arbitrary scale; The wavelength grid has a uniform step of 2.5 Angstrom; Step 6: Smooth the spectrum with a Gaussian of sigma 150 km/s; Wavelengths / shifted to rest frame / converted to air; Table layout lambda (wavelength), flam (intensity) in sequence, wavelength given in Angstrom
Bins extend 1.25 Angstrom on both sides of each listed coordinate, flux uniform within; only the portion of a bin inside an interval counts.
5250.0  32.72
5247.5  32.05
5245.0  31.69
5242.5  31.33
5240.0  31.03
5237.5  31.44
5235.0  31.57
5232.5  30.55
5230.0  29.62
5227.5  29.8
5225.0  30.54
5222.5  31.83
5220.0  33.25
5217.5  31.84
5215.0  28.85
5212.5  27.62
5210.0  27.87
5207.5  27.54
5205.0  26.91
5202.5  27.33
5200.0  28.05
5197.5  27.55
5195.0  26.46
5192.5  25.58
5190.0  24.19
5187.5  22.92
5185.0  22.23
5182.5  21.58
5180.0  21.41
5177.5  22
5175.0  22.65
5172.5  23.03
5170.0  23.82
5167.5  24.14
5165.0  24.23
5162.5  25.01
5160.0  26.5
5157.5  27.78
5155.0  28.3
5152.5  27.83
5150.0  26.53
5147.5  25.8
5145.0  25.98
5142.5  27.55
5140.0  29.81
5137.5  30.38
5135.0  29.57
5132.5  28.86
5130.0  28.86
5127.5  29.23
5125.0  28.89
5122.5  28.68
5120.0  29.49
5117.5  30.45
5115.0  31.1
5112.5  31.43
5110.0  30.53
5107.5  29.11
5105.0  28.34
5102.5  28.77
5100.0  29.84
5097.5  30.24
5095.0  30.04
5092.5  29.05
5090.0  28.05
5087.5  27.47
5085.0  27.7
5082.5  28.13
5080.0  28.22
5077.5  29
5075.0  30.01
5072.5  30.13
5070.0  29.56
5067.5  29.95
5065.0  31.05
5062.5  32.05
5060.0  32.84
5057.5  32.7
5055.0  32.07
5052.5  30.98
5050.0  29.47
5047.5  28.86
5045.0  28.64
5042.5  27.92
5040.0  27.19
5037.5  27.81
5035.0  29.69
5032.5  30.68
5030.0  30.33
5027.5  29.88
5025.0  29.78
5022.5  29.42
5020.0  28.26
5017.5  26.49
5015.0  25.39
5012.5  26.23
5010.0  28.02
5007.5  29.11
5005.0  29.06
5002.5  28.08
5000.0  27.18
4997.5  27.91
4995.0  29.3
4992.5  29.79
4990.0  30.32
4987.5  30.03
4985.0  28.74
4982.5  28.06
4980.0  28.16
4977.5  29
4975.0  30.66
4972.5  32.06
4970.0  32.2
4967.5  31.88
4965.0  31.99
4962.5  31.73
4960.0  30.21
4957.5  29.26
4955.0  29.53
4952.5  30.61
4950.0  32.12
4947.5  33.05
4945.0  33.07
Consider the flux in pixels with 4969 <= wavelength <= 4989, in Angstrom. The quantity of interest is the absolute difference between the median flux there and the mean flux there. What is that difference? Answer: 0.3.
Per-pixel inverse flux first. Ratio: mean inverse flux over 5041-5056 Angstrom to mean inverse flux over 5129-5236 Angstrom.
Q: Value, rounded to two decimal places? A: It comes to 0.90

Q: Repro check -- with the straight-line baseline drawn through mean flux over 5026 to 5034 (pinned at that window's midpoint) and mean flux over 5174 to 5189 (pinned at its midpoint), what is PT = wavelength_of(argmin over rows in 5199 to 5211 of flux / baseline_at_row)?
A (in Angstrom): 5205.0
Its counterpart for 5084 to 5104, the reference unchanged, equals 5087.5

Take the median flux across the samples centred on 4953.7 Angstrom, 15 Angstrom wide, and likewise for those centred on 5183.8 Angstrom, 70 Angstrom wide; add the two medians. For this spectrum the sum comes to 56.9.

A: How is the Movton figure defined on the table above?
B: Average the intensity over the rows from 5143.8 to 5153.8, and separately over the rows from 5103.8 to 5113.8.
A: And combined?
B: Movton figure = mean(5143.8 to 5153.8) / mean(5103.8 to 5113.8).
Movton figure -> 0.89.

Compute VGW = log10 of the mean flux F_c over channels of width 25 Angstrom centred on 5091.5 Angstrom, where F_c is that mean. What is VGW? 1.46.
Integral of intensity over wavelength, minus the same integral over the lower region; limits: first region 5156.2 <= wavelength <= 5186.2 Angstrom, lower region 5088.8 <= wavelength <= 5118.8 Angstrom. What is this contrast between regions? -181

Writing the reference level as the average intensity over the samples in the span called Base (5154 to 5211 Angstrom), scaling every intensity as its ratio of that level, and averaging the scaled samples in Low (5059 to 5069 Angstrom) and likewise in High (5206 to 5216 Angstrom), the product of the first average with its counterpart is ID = 1.40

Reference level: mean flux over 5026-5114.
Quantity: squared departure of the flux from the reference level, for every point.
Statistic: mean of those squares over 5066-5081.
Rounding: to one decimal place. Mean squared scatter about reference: 0.5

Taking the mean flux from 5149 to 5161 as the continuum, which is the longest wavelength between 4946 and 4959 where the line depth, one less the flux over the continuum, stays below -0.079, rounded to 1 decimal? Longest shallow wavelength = 4952.5 Angstrom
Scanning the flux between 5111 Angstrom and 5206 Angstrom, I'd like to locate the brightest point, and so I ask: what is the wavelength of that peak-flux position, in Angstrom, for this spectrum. 5112.5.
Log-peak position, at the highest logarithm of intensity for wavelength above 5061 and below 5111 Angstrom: 5062.5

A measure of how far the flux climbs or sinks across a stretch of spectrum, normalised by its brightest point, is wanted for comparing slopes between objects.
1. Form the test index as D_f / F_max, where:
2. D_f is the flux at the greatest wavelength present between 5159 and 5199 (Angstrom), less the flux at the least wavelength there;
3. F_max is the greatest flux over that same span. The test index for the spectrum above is 0.04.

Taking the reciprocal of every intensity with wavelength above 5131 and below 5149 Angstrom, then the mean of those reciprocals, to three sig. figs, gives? 0.0355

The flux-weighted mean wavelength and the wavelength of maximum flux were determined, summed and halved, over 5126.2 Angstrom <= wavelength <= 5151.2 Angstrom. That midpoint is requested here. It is 5138.0 Angstrom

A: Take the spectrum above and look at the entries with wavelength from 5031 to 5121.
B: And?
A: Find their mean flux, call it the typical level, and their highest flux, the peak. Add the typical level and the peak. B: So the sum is 62.5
